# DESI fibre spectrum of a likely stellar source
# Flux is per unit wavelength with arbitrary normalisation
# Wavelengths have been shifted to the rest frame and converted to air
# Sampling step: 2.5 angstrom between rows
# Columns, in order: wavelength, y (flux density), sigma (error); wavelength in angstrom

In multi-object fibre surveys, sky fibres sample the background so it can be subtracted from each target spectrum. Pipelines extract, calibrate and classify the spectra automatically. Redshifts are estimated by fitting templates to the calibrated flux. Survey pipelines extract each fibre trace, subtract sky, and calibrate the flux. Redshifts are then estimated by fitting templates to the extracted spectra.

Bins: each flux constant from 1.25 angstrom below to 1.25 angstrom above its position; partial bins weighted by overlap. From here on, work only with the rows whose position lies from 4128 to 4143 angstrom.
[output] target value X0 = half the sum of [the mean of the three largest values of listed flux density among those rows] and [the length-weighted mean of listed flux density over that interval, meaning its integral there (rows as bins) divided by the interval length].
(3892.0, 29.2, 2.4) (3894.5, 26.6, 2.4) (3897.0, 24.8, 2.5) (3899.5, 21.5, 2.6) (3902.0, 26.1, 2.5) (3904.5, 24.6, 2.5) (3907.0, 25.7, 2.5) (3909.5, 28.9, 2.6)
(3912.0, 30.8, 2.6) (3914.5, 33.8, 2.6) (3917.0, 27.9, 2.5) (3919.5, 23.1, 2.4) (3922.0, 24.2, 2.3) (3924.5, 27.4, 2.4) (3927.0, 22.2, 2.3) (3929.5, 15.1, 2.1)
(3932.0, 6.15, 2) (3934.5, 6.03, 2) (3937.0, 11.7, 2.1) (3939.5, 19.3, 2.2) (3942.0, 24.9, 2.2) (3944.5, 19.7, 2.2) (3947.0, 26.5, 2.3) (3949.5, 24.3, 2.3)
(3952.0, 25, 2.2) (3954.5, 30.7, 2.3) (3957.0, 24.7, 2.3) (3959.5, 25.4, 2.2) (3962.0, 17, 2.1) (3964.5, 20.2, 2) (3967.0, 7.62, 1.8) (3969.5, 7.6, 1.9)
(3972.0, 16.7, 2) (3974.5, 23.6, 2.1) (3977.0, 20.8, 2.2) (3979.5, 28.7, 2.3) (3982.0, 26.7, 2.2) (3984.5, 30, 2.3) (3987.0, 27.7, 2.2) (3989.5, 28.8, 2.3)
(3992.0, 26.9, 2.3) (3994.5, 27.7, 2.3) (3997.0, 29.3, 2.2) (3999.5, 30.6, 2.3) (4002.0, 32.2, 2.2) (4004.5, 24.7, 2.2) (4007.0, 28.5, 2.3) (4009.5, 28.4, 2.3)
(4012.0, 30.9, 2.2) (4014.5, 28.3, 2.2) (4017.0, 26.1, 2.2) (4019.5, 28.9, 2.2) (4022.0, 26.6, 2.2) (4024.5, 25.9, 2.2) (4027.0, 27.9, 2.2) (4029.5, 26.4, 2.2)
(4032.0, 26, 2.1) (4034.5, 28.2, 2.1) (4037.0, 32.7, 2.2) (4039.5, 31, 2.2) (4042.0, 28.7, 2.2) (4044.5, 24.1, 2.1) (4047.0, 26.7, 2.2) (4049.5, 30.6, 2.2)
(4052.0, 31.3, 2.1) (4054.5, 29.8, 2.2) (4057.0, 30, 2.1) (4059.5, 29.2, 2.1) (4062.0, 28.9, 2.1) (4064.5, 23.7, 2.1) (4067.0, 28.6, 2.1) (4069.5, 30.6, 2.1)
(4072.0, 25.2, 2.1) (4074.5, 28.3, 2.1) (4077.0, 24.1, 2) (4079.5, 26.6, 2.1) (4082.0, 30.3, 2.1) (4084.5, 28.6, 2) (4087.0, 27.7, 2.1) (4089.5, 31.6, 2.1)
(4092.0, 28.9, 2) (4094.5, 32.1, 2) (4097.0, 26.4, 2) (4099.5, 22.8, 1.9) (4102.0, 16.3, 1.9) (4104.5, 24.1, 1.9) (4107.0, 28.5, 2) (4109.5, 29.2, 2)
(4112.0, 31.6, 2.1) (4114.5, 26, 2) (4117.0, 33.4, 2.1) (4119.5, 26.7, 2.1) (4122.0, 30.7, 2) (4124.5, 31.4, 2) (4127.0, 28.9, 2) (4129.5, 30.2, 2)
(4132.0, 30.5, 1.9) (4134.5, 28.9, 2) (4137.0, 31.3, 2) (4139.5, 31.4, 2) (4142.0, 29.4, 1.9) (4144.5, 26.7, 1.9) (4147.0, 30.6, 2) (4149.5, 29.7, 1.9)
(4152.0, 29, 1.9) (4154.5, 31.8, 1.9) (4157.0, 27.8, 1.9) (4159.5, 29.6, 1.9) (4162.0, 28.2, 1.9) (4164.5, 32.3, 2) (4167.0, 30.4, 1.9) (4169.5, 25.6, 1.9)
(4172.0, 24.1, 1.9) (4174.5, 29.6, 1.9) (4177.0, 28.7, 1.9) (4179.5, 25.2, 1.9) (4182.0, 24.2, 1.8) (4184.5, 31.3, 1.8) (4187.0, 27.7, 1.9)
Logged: 31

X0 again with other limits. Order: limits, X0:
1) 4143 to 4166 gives 31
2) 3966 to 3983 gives 23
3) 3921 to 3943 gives 21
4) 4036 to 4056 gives 30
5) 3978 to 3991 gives 29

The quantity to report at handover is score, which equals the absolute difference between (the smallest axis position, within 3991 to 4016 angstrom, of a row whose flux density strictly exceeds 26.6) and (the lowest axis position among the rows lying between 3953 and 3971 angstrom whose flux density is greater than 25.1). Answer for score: 37.5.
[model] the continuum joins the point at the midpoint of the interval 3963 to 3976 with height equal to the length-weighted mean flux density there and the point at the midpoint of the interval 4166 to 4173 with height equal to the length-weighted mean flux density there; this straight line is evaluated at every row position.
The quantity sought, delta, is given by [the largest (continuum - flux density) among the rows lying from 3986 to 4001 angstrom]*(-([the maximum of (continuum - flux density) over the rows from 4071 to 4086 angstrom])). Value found -28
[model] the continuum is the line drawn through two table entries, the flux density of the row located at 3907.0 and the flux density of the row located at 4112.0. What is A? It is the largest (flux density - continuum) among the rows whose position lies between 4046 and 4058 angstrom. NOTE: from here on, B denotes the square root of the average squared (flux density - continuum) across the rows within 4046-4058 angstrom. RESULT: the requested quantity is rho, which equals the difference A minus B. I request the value 0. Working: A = 1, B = 2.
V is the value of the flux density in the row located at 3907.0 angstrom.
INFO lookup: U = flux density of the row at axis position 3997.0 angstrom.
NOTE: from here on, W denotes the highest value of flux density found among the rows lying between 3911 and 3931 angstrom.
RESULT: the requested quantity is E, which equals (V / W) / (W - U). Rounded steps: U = 29.3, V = 25.7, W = 33.8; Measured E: 0.17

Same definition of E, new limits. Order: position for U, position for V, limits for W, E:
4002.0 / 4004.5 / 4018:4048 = 1.51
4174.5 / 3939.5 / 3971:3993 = 1.61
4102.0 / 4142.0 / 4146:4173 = 0.06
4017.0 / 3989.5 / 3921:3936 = 0.81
